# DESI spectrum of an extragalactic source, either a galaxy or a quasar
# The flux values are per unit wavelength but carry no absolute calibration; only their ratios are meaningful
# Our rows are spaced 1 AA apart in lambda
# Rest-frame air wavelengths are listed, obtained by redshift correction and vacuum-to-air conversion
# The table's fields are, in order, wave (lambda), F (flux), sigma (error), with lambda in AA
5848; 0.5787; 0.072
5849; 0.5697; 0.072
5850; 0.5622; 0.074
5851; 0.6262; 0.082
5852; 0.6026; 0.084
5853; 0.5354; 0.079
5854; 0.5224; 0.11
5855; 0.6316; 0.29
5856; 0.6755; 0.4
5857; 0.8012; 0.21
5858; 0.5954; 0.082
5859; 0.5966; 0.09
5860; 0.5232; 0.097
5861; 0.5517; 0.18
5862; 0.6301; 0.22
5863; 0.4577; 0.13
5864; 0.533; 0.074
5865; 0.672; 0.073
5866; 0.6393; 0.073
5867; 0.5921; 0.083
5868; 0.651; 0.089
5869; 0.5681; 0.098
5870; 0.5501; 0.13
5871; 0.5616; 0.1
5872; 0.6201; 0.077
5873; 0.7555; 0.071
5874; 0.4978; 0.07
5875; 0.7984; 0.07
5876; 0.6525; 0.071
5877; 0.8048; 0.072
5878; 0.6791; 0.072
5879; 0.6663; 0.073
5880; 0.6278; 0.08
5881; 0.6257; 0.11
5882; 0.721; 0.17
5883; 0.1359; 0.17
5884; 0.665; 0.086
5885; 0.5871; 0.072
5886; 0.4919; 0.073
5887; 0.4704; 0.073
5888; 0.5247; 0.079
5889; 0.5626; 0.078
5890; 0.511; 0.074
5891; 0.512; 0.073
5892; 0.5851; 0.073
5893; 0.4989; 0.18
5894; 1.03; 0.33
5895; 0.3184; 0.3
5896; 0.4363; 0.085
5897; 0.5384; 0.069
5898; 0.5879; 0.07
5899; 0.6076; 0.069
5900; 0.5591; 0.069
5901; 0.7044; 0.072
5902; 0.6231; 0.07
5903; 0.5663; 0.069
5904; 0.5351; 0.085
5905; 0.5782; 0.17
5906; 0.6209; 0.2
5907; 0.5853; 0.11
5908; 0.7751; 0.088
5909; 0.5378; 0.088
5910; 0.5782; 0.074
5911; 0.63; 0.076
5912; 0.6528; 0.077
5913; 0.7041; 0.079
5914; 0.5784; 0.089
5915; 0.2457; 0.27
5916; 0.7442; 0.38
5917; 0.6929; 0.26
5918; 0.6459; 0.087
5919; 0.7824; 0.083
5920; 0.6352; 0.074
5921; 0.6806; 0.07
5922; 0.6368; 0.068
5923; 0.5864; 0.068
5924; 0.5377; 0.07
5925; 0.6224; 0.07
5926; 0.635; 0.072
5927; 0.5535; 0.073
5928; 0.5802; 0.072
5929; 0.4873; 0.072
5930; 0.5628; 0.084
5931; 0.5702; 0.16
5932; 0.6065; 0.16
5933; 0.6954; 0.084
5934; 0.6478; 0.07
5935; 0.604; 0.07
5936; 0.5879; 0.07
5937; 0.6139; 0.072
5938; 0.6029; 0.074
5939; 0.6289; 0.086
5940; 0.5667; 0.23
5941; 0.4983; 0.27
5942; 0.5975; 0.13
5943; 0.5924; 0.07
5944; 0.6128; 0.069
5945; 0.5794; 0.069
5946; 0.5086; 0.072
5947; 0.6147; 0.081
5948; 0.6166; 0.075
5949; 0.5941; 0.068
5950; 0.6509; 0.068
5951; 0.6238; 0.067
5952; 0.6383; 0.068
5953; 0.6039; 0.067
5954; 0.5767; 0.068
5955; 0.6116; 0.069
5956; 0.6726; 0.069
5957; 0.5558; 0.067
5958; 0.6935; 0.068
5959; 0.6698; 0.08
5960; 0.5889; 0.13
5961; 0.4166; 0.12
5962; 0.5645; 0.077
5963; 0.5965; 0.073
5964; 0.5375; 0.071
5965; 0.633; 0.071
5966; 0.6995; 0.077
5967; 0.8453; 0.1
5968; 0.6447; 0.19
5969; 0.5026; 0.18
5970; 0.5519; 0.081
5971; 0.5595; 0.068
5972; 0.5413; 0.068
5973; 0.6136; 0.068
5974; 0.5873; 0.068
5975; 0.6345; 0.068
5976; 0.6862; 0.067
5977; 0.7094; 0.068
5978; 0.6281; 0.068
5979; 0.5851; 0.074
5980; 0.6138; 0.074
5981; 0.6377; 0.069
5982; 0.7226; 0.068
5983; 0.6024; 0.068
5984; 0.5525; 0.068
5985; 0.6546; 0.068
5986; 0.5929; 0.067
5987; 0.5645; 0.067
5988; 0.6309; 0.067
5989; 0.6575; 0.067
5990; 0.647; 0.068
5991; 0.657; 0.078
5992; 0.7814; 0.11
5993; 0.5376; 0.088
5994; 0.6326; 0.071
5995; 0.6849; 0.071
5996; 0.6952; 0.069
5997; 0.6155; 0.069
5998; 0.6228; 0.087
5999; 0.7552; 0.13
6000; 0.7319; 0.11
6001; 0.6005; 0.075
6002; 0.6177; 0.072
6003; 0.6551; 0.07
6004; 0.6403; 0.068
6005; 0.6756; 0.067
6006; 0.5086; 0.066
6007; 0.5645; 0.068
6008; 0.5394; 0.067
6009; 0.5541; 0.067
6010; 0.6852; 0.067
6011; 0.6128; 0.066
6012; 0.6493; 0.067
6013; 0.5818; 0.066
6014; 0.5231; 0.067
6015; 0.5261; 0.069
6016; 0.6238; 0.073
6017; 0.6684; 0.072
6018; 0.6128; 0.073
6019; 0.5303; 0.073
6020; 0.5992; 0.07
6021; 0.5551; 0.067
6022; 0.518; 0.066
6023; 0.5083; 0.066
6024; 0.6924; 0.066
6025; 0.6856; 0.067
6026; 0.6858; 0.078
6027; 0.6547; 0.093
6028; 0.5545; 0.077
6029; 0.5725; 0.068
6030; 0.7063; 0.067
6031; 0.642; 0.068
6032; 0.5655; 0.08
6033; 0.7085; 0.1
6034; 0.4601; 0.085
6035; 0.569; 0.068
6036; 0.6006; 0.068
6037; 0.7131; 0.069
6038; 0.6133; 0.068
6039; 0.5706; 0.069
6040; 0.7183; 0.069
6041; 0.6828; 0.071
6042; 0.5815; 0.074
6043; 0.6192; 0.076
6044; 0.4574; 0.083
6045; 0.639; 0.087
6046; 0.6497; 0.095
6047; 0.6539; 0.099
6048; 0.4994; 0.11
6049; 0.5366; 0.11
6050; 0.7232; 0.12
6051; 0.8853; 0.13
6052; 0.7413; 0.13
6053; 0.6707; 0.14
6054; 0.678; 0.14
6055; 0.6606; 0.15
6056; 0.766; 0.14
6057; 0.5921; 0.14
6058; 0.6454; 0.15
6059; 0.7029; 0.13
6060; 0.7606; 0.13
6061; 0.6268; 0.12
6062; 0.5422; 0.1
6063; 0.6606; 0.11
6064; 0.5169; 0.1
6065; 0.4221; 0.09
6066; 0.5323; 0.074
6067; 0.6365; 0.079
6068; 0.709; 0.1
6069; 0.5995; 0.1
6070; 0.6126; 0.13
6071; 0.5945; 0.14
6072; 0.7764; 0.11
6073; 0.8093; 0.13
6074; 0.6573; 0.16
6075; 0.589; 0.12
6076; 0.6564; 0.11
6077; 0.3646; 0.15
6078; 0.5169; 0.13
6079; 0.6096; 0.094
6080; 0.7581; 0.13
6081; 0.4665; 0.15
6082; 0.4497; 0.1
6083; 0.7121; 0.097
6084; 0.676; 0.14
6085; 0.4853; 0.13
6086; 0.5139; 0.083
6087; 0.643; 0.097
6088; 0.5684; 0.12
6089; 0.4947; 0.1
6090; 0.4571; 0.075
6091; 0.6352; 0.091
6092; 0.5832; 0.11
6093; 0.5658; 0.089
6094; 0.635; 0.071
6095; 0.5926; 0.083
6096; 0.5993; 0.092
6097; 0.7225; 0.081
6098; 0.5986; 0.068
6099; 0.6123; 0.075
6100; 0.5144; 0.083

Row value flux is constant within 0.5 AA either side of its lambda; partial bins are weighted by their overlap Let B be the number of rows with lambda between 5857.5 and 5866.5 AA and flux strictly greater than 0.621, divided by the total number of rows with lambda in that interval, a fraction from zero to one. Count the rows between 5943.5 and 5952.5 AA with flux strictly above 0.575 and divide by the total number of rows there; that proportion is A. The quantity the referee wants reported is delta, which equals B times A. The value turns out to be 0.30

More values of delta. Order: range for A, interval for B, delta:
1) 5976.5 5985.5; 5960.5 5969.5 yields 0.40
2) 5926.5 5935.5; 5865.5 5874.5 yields 0.19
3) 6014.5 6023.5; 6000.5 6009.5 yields 0.15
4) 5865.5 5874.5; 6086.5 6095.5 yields 0.19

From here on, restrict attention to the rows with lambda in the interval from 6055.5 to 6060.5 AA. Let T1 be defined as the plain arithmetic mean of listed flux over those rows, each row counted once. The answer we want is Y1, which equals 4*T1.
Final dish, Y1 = 2.77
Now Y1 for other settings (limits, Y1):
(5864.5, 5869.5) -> 2.50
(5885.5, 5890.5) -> 2.05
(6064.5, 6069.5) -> 2.32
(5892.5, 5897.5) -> 2.26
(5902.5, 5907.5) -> 2.31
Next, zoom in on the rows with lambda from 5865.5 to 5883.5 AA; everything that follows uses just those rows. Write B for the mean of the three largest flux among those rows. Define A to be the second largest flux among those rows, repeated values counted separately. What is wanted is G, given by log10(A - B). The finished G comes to -1.9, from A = 0.7984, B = 0.786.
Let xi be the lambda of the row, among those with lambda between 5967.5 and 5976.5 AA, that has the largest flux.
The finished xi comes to 5976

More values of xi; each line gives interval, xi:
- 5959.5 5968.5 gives 5967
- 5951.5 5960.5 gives 5958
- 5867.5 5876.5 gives 5875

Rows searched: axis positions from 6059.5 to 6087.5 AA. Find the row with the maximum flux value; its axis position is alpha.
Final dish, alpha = 6073 AA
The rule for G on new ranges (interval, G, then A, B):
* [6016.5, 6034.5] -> -2.4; 0.7063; 0.702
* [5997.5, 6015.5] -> -2.1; 0.7319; 0.724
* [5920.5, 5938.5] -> -2.2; 0.6806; 0.675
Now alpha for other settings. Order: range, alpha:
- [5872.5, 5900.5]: 5894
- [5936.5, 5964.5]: 5958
